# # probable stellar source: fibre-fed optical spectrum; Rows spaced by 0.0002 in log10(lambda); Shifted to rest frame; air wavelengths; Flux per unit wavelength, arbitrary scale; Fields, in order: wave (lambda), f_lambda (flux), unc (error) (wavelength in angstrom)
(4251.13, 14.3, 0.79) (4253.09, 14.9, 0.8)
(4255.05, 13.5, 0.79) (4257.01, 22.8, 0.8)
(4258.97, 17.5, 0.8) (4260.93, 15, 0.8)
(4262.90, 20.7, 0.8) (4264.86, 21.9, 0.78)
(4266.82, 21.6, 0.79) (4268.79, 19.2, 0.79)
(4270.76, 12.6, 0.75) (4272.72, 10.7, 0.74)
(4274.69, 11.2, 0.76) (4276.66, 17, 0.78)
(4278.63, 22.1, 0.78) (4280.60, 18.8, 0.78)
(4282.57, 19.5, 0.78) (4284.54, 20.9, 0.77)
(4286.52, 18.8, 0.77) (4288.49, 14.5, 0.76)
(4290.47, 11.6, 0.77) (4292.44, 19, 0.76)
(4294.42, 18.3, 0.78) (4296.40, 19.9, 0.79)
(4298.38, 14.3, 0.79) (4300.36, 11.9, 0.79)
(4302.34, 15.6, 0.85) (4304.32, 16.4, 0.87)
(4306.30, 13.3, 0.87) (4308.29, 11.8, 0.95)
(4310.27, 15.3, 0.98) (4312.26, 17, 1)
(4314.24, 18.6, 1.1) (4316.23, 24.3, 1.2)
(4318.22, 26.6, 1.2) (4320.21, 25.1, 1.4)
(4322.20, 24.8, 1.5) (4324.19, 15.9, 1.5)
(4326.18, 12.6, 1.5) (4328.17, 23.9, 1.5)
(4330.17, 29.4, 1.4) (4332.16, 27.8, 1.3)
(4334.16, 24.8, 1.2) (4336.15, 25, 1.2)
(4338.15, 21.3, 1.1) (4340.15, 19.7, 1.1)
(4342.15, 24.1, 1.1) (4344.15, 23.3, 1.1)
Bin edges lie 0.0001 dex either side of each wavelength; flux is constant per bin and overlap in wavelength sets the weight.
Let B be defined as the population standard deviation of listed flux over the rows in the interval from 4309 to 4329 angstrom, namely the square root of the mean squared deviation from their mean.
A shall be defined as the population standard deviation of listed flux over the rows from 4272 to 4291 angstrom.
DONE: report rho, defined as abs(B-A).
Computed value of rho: 0.78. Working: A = 4.0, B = 4.8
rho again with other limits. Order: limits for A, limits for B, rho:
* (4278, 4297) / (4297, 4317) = 0.57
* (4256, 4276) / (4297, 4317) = 0.91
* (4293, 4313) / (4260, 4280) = 1.80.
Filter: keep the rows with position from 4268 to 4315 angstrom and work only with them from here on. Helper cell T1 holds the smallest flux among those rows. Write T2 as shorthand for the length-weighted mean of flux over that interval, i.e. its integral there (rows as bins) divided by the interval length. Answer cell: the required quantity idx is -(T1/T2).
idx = -0.66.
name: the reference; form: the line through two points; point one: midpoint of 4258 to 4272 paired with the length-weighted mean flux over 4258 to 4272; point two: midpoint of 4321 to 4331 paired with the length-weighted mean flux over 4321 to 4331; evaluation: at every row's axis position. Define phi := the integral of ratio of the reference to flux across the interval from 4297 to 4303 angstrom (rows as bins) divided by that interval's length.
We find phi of 1.43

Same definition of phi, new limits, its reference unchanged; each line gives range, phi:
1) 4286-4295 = 1.25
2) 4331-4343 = 0.93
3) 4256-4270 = 0.94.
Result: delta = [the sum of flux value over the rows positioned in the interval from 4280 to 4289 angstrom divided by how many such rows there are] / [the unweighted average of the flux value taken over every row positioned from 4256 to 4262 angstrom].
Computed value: 1.00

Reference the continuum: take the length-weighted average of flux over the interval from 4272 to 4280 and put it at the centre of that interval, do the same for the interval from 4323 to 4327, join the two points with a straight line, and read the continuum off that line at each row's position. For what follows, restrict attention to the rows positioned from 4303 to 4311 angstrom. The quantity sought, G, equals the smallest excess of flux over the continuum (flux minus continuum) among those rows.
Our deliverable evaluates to -3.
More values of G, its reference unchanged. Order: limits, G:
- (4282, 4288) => 3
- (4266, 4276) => -5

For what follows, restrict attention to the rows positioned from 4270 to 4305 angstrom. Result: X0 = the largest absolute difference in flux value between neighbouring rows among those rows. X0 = 7.4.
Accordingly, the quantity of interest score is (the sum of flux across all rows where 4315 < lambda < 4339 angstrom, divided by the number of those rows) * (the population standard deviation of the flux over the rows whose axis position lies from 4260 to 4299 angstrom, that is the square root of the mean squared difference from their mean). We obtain 86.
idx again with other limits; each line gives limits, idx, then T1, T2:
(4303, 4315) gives -0.77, 11.8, 15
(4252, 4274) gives -0.62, 10.7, 17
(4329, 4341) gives -0.80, 19.7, 25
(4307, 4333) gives -0.57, 11.8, 21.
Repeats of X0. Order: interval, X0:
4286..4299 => 7.4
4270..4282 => 5.8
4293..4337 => 11.3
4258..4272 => 6.6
